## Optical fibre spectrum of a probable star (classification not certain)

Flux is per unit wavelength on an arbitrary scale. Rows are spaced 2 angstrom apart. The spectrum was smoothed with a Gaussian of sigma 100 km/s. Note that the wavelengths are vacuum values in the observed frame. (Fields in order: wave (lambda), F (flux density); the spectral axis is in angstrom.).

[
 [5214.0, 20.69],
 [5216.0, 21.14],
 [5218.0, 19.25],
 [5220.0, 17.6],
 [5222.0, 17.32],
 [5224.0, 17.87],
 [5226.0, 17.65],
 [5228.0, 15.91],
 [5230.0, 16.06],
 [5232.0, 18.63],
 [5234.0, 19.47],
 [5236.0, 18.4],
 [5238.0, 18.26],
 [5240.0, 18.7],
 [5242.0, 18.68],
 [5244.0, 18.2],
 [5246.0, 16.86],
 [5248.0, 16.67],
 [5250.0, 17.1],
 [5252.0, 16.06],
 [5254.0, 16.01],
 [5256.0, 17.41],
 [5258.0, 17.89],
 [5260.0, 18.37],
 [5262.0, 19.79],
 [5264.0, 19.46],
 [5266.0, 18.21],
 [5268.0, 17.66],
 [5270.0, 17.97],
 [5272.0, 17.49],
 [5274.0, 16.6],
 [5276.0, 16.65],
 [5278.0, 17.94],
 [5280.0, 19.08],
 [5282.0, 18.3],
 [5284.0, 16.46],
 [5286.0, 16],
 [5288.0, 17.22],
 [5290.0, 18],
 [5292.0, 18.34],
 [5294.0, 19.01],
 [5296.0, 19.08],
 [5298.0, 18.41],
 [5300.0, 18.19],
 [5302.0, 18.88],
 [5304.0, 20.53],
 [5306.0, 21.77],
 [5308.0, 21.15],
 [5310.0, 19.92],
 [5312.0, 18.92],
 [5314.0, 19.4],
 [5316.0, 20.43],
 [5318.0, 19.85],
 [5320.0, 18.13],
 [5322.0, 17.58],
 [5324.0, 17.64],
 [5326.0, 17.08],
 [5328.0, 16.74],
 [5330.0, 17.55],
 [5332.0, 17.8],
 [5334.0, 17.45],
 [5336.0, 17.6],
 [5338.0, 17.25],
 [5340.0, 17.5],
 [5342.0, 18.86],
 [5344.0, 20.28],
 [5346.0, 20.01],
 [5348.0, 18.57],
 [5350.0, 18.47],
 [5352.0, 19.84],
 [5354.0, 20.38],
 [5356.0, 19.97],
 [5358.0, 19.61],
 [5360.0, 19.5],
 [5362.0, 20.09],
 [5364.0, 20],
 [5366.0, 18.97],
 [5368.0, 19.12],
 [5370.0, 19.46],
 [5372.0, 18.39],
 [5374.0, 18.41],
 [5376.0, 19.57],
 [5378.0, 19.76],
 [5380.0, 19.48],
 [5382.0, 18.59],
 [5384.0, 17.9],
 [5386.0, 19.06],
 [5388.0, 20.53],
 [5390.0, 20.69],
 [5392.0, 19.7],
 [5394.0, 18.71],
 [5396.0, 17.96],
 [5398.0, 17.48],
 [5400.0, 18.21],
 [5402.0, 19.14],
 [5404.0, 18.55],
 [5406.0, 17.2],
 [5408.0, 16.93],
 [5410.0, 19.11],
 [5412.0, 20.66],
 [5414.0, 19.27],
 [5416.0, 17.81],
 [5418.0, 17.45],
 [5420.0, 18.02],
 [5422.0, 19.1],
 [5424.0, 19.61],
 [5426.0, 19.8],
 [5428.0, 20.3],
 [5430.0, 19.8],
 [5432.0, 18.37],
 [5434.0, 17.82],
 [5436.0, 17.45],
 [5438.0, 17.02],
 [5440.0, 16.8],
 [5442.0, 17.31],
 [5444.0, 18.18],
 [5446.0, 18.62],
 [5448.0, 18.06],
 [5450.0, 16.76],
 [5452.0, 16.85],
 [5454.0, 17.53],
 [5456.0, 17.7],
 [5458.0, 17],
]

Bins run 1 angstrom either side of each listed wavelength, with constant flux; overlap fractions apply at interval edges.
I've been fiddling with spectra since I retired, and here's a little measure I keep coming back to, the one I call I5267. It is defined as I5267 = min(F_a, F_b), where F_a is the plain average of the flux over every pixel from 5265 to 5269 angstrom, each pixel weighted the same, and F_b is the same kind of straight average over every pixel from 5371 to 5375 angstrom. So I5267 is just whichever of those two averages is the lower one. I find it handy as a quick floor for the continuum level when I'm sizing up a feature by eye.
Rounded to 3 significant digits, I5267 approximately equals 17.9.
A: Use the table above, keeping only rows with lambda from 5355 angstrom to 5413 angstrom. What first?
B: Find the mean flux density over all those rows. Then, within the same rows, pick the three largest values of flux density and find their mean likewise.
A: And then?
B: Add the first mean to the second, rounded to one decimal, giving 39.7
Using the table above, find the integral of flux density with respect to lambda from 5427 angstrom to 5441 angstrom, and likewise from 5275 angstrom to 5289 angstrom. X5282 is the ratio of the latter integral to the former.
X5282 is 0.95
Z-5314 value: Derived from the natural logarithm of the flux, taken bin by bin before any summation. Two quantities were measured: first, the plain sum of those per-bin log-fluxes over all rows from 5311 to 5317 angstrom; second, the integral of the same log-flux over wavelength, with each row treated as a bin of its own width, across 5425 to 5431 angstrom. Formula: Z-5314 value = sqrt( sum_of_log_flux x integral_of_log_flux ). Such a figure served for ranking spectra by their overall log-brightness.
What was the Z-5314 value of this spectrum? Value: 12.7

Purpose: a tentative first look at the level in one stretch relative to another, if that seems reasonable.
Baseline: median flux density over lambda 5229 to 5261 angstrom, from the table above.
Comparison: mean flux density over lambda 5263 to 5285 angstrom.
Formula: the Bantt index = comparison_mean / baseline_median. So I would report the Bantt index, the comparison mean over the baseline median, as 0.99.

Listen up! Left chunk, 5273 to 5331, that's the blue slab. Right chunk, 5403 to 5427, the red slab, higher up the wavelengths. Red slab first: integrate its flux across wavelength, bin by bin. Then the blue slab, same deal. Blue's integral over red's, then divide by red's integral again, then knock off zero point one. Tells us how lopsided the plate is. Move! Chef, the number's -0.0946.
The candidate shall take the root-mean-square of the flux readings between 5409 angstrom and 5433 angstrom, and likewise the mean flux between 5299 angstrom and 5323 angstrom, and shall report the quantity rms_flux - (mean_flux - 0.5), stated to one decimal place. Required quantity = 0.1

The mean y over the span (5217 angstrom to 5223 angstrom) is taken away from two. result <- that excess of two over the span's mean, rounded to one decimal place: -16.1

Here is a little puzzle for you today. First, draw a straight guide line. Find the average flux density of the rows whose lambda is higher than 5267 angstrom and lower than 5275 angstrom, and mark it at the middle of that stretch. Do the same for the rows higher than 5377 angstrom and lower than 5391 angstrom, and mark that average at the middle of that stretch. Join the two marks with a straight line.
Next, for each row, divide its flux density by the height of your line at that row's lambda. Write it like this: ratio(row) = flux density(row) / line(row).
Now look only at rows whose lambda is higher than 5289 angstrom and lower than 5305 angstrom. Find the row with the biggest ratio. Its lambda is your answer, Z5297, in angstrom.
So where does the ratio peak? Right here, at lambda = 5304.0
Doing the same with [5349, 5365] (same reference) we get 5354.0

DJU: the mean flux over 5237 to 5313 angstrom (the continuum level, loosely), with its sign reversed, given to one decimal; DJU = -18.2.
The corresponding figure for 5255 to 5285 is -18.0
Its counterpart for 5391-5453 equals -18.3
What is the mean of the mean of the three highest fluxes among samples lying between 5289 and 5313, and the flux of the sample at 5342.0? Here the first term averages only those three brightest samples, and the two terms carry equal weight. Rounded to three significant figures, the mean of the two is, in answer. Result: 20.0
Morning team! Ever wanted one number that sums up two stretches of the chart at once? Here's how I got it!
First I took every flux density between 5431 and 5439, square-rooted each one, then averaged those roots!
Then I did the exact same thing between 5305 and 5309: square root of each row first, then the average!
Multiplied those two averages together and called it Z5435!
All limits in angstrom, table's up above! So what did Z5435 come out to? 19.5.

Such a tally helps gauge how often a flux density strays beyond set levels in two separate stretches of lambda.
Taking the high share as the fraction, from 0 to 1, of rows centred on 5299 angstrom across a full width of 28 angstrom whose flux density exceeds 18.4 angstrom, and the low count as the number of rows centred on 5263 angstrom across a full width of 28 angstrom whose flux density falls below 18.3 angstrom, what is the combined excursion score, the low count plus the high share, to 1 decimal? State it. 11.6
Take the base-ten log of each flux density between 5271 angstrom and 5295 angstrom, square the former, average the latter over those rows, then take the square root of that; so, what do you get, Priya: 1.24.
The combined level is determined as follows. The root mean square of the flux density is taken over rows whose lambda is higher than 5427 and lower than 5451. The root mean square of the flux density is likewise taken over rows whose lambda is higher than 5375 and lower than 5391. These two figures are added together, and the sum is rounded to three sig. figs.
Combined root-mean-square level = 37.5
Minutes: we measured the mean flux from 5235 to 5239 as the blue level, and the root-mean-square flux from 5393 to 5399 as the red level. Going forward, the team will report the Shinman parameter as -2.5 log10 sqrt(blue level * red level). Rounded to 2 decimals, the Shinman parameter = -3.15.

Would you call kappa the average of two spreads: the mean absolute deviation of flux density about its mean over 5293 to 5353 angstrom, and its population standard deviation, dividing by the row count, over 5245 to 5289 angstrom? 1.06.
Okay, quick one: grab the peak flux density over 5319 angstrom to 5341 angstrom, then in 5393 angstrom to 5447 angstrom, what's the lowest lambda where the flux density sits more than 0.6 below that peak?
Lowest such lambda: 5398.0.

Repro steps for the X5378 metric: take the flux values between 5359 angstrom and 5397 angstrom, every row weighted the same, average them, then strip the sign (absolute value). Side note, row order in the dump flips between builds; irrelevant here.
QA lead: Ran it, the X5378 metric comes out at 19.3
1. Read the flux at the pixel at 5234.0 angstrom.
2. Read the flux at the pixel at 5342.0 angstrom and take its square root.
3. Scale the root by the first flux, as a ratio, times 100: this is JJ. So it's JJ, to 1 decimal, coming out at 22.3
